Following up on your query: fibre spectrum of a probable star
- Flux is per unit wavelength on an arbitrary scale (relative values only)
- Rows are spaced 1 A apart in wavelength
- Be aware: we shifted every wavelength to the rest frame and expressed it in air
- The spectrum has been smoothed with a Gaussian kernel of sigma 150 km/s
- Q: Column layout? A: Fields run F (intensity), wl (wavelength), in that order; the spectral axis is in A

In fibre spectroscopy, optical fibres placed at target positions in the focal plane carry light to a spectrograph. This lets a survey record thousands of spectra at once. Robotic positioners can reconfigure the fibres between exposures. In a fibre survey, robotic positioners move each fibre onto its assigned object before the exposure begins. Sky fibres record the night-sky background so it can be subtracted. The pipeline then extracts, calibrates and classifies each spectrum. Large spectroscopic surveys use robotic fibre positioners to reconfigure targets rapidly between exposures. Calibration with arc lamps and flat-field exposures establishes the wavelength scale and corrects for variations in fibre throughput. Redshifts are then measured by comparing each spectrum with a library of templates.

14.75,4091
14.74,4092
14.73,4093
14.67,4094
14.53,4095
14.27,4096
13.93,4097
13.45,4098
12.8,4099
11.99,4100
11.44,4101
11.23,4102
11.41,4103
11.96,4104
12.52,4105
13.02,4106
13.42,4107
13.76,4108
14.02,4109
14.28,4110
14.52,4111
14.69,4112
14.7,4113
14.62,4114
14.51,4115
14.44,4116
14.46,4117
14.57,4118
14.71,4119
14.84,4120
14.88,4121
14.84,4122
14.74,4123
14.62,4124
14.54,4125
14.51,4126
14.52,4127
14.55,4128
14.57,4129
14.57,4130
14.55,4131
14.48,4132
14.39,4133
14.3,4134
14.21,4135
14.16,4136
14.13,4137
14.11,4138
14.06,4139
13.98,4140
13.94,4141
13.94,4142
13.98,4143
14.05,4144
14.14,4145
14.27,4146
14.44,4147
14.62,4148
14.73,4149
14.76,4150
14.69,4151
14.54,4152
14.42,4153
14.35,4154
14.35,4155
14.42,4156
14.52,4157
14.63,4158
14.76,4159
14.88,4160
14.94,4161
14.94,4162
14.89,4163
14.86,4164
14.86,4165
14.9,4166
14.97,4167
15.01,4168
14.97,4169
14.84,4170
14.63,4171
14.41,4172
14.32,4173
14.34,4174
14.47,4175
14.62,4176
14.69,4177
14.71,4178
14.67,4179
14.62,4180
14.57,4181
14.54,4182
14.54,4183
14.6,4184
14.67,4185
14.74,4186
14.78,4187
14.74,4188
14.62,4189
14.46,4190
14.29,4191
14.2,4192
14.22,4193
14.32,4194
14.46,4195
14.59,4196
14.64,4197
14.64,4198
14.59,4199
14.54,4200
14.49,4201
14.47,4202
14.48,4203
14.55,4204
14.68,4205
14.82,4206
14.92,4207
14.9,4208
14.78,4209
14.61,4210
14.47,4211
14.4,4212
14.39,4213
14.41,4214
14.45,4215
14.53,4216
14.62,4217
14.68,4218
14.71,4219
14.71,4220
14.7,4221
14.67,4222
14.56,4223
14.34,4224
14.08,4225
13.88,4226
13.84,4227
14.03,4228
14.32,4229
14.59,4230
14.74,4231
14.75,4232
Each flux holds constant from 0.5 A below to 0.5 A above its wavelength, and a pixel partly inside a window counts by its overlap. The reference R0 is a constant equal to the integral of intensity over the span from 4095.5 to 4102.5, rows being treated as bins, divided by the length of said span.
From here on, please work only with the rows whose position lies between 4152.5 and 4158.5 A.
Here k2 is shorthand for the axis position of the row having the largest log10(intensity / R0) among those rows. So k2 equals 4158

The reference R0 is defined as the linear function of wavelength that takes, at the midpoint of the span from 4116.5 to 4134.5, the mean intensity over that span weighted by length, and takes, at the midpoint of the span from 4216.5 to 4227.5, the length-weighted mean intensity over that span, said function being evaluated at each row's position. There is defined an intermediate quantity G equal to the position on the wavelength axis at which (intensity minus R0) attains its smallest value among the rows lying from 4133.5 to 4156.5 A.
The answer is 4141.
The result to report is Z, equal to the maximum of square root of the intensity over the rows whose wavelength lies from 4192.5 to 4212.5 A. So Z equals 3.863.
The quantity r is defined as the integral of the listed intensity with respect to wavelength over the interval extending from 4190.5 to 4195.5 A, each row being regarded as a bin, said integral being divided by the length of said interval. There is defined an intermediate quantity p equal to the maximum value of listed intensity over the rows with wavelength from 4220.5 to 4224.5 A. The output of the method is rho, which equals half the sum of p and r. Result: 14.5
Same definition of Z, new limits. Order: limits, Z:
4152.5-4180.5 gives 3.874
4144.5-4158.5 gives 3.842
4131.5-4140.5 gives 3.805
